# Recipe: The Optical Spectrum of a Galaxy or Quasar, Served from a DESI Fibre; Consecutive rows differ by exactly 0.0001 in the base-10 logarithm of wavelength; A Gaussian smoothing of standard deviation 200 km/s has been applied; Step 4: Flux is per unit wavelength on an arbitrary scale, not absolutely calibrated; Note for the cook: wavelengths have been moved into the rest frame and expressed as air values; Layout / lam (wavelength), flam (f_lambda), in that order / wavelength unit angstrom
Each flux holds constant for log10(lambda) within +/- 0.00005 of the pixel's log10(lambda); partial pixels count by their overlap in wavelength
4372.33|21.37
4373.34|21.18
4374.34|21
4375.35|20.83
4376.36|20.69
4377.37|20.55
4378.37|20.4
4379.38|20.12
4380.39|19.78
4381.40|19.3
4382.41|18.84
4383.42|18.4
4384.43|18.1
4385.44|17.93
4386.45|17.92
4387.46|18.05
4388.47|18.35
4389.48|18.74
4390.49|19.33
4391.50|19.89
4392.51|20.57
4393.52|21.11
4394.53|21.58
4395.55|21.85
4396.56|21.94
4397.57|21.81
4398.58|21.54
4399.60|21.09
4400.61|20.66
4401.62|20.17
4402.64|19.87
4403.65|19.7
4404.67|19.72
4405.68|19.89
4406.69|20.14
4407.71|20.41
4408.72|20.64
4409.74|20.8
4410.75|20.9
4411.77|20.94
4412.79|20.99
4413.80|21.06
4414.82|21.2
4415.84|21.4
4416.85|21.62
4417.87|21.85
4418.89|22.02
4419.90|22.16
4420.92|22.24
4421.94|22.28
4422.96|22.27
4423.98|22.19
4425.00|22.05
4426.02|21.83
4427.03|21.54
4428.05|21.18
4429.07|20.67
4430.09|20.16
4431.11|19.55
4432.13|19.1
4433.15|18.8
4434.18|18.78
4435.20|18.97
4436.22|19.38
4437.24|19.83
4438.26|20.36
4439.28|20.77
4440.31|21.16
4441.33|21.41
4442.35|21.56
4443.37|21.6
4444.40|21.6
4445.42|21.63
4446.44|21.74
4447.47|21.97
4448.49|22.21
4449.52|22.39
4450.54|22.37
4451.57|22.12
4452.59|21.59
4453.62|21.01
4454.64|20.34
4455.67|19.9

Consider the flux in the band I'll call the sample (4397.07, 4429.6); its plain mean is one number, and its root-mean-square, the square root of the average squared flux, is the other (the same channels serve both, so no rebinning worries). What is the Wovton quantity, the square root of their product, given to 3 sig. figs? 21.2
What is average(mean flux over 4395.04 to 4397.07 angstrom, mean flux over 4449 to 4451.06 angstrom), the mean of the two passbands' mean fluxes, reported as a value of 22.1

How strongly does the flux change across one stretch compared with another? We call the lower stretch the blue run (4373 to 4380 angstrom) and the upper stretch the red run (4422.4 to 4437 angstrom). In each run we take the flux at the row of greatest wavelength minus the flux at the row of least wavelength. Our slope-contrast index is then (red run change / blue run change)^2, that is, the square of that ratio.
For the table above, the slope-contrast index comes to 7.43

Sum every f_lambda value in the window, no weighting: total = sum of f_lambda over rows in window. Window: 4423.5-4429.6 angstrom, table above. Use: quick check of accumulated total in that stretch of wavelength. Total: 129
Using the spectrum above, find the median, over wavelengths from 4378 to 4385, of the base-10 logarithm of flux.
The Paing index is 1.29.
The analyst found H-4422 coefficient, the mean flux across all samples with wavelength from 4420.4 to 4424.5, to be 22.2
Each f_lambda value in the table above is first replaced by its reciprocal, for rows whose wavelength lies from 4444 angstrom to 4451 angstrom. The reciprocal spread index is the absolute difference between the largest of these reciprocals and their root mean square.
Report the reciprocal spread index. 0.001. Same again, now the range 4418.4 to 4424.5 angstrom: 0.000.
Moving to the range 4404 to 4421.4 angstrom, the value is 0.003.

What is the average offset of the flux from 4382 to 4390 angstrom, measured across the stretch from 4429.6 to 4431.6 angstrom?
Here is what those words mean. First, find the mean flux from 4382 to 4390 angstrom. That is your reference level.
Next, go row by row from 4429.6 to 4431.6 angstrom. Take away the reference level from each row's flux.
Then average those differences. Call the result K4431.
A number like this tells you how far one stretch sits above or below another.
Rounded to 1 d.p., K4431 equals 1.6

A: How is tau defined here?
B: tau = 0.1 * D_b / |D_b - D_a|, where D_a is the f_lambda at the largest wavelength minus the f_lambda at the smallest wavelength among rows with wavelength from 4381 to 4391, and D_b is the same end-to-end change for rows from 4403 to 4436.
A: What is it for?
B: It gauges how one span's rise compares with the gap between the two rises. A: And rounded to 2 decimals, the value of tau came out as -0.10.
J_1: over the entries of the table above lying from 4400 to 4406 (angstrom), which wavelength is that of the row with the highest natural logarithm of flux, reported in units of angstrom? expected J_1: 4400.61 angstrom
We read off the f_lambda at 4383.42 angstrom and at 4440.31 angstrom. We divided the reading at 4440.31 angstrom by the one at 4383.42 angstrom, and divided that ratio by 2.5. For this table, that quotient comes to 0.46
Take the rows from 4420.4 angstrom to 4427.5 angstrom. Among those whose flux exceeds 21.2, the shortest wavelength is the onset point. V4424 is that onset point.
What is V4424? 4420.92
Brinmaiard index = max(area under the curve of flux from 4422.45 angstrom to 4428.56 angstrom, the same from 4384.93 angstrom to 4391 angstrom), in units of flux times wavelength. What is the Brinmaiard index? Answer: 134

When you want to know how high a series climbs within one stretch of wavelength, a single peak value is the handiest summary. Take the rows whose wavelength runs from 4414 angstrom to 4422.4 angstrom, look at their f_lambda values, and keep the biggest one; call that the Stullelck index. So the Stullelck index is 22.28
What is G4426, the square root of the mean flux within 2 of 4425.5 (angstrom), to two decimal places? 4.68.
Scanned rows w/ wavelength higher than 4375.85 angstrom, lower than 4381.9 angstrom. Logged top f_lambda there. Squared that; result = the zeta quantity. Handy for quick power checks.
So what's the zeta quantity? 428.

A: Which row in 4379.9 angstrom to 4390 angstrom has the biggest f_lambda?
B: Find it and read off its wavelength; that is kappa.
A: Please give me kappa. 4380.39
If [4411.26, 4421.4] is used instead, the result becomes 4420.92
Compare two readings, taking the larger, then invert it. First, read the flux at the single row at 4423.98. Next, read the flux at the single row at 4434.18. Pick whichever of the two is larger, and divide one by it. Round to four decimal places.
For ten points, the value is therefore 0.0451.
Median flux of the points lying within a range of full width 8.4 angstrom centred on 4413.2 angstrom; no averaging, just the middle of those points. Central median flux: 21.0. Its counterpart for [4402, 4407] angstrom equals 19.9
